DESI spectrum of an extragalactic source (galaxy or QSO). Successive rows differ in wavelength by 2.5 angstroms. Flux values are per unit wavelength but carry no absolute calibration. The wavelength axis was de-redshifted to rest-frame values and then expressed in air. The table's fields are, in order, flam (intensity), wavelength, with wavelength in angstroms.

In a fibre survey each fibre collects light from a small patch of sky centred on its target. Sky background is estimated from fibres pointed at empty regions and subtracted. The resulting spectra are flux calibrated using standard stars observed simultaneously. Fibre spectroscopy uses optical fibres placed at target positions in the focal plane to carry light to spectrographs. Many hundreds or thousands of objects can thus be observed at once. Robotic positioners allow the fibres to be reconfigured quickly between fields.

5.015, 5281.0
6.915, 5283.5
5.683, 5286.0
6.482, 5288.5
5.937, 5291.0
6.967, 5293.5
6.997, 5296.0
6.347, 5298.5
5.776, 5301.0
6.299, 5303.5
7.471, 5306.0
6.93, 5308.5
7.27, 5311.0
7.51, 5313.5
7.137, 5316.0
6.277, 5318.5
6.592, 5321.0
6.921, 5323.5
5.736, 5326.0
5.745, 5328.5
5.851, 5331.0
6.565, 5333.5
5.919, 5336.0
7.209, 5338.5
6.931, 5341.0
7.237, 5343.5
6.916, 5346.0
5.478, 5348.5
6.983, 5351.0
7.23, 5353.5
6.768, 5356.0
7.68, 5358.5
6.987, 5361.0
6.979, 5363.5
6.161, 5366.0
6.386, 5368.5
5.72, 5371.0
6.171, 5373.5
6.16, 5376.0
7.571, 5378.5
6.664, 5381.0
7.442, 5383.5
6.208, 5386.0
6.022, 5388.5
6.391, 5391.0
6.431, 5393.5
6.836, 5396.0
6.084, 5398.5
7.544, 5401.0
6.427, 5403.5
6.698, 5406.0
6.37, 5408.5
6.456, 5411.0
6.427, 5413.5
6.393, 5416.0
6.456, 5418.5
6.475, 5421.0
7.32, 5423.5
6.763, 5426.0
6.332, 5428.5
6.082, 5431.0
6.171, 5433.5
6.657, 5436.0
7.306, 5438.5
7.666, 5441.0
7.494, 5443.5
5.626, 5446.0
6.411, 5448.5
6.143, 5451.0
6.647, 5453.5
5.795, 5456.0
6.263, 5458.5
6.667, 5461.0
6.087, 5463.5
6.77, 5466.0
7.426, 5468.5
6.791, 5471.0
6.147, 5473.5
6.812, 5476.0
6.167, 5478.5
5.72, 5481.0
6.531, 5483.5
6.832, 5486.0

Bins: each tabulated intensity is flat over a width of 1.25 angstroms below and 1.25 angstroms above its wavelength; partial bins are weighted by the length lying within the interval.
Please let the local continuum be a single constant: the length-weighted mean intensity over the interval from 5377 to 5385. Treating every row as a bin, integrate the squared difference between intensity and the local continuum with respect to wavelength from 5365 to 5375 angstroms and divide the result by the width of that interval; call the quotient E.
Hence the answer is 1.16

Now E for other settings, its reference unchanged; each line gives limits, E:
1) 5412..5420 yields 0.54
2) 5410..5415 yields 0.52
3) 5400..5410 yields 0.39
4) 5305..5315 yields 0.07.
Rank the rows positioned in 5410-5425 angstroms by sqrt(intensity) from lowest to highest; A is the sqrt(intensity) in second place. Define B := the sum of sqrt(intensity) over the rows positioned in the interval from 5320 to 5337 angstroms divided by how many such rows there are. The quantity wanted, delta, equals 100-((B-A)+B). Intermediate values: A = 2.54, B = 2.49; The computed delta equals 97.6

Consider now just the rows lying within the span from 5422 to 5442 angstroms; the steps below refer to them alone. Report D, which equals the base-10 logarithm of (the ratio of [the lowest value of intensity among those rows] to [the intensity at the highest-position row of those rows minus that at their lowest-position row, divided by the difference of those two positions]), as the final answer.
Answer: 2.49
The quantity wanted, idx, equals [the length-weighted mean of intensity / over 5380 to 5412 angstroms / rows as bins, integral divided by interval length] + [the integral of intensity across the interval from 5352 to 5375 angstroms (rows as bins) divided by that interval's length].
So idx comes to 13.26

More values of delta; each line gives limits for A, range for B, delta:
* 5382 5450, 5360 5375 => 97.4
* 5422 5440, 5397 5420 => 97.4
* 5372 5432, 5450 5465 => 97.5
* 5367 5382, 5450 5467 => 97.4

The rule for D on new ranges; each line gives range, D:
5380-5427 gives 3.44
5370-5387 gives 2.25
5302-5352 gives 2.58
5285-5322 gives 2.34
